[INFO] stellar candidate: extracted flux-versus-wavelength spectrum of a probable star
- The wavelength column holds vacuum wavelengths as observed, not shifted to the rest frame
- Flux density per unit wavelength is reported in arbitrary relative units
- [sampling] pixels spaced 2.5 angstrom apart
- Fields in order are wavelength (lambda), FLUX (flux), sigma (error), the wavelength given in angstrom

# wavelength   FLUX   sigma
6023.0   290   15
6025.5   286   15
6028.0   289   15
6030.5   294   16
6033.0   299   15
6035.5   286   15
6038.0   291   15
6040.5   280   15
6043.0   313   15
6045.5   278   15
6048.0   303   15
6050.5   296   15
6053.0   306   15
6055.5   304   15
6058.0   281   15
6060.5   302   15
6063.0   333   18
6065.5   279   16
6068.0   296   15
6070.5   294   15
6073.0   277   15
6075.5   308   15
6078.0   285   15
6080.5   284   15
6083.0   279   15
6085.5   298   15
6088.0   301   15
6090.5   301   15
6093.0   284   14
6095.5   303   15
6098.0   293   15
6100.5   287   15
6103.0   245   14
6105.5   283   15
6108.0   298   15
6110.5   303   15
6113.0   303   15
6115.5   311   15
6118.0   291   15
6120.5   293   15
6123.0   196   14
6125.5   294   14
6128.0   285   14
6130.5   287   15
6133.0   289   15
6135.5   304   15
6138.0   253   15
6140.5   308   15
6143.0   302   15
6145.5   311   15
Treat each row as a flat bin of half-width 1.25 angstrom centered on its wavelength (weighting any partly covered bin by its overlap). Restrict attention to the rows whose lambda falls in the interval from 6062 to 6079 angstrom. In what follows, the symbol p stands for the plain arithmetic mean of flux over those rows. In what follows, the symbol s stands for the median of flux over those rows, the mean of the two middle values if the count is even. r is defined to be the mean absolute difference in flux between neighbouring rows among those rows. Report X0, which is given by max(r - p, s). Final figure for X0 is 294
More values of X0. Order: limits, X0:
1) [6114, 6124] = 292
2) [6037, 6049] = 291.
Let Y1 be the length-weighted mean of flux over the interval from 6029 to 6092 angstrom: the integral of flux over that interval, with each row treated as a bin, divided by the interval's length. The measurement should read 295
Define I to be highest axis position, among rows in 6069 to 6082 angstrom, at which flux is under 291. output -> 6080.5 angstrom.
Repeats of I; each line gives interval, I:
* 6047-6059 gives 6058.0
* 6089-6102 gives 6100.5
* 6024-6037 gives 6035.5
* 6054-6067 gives 6065.5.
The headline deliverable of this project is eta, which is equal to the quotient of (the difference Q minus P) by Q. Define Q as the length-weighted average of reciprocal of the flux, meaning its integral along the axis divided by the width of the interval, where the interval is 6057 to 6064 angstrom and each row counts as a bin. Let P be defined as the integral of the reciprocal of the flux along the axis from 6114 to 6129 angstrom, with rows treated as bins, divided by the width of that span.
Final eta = -0.117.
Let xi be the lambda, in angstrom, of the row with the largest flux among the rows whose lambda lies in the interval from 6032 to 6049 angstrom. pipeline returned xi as 6043.0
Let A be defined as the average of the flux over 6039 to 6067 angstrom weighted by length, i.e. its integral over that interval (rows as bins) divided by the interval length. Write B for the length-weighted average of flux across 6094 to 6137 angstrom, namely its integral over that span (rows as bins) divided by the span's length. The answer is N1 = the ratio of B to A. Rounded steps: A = 298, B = 286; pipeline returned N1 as 0.961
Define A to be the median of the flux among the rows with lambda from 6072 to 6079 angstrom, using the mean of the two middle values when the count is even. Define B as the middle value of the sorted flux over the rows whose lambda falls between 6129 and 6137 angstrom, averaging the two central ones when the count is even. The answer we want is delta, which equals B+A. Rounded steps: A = 285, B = 289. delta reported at 574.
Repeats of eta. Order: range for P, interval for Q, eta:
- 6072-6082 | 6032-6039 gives -0.012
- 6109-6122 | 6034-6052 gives 0.016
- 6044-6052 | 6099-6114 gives 0.028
